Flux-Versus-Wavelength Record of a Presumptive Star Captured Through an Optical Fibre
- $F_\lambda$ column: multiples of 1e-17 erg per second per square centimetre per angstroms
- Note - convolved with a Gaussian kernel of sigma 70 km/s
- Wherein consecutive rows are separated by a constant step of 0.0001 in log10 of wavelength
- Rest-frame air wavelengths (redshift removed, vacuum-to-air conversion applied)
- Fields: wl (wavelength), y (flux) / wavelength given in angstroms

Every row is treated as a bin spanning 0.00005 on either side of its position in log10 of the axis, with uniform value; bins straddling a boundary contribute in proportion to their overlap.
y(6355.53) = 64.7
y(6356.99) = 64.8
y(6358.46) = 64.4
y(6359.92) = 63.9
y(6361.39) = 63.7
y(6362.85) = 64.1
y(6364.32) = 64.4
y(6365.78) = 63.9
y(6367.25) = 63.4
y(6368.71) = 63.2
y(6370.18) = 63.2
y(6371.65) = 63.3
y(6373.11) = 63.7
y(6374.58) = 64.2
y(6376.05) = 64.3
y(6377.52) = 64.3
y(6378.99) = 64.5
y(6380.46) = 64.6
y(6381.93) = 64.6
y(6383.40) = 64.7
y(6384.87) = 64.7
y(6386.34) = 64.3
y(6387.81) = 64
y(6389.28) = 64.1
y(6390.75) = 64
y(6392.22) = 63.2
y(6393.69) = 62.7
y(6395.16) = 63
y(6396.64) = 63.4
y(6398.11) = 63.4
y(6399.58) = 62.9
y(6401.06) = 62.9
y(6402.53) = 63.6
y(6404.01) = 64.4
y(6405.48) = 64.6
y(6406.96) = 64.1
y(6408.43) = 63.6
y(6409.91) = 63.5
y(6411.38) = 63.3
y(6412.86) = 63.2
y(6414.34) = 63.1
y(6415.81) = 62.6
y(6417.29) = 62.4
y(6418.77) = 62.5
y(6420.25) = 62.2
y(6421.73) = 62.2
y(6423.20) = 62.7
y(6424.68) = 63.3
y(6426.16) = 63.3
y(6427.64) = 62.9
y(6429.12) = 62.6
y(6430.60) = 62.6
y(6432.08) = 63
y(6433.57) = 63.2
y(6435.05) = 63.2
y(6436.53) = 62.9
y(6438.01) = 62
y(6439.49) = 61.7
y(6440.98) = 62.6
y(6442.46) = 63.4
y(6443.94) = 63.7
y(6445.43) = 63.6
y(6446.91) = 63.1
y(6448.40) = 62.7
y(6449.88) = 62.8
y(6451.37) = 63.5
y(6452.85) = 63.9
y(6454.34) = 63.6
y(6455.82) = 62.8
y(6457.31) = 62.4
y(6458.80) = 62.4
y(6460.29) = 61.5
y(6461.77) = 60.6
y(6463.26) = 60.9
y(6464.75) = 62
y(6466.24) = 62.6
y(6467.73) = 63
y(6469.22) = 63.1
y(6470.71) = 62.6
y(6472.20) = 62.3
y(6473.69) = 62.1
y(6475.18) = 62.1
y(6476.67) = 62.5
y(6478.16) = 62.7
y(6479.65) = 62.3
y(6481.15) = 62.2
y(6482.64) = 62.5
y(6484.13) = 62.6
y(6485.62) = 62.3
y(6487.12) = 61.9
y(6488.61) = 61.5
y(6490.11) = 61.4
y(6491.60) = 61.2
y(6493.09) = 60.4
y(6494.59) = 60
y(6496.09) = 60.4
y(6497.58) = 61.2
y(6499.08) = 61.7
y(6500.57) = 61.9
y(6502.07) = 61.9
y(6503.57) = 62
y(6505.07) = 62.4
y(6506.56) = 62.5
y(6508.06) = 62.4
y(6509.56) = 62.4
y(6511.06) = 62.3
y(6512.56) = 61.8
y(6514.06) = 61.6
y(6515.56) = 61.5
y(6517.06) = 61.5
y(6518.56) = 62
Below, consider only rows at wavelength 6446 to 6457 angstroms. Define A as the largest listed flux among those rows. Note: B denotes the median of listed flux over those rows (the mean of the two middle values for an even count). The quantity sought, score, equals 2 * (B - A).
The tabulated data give -1.6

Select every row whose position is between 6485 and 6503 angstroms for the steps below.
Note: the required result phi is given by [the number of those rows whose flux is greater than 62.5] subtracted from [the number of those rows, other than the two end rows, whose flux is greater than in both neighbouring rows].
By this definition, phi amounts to 0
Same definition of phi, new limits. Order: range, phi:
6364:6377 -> -9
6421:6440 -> -10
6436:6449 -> -6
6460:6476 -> -3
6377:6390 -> -9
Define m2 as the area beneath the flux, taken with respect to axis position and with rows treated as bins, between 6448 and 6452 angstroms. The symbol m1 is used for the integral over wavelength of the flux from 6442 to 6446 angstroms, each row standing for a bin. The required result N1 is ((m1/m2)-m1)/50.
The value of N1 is -5.06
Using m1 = 254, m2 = 252.1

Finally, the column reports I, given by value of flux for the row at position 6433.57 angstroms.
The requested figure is 63.2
